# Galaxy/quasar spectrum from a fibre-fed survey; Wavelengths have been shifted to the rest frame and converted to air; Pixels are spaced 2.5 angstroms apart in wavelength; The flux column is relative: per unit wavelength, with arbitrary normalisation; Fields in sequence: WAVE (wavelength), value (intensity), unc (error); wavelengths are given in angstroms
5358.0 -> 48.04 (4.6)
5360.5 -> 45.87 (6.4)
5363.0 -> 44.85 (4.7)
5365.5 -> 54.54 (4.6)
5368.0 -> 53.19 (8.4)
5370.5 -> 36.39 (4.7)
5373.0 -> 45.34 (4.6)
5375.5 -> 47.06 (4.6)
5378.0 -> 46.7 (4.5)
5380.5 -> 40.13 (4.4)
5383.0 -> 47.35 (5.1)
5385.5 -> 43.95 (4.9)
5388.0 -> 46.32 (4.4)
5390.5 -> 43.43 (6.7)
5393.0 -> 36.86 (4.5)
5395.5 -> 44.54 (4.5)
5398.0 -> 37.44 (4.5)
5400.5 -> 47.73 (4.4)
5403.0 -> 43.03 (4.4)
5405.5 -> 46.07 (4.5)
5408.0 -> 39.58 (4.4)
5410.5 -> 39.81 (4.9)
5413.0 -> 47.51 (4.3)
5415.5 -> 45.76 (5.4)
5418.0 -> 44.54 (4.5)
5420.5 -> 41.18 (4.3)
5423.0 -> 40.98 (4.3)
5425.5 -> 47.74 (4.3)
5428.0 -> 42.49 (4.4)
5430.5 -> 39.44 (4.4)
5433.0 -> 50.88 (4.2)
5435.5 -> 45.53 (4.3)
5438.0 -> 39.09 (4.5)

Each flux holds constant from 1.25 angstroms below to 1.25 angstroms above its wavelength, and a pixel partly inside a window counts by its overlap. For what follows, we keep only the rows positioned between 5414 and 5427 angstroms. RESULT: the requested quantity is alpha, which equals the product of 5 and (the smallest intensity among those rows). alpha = 205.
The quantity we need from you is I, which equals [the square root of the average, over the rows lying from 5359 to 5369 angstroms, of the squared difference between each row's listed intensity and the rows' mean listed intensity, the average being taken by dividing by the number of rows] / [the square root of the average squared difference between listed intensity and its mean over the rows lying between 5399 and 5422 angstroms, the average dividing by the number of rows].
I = 1.44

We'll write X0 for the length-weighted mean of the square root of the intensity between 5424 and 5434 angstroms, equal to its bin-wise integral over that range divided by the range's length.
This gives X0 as 6.69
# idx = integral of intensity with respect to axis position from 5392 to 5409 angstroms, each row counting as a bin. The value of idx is 719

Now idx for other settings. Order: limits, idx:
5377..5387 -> 445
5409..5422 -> 567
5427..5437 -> 445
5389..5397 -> 333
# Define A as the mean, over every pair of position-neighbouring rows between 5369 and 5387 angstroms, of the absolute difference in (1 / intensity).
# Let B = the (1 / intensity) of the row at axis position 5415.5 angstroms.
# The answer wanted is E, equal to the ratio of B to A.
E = 8.6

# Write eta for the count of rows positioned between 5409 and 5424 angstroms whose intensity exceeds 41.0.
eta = 4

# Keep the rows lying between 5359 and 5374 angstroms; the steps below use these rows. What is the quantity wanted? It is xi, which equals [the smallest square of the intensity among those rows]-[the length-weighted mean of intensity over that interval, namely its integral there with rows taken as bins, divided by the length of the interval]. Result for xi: 1277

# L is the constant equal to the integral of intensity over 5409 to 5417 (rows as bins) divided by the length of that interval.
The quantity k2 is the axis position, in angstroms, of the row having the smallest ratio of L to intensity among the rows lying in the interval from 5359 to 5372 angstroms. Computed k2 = 5365.5 angstroms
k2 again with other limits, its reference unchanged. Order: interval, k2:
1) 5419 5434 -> 5433.0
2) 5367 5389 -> 5368.0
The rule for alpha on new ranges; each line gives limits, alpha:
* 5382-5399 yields 184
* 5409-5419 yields 199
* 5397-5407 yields 187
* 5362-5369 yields 224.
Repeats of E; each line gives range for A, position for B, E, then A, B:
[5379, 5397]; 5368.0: 6.7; 0.0028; 0.0188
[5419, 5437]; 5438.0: 9.6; 0.0027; 0.0256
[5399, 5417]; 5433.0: 9.5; 0.0021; 0.0197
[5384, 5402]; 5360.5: 6.1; 0.0036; 0.0218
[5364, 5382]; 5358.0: 6.6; 0.0032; 0.0208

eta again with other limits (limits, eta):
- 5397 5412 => 3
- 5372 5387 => 5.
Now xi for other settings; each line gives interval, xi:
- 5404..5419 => 1523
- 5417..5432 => 1513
